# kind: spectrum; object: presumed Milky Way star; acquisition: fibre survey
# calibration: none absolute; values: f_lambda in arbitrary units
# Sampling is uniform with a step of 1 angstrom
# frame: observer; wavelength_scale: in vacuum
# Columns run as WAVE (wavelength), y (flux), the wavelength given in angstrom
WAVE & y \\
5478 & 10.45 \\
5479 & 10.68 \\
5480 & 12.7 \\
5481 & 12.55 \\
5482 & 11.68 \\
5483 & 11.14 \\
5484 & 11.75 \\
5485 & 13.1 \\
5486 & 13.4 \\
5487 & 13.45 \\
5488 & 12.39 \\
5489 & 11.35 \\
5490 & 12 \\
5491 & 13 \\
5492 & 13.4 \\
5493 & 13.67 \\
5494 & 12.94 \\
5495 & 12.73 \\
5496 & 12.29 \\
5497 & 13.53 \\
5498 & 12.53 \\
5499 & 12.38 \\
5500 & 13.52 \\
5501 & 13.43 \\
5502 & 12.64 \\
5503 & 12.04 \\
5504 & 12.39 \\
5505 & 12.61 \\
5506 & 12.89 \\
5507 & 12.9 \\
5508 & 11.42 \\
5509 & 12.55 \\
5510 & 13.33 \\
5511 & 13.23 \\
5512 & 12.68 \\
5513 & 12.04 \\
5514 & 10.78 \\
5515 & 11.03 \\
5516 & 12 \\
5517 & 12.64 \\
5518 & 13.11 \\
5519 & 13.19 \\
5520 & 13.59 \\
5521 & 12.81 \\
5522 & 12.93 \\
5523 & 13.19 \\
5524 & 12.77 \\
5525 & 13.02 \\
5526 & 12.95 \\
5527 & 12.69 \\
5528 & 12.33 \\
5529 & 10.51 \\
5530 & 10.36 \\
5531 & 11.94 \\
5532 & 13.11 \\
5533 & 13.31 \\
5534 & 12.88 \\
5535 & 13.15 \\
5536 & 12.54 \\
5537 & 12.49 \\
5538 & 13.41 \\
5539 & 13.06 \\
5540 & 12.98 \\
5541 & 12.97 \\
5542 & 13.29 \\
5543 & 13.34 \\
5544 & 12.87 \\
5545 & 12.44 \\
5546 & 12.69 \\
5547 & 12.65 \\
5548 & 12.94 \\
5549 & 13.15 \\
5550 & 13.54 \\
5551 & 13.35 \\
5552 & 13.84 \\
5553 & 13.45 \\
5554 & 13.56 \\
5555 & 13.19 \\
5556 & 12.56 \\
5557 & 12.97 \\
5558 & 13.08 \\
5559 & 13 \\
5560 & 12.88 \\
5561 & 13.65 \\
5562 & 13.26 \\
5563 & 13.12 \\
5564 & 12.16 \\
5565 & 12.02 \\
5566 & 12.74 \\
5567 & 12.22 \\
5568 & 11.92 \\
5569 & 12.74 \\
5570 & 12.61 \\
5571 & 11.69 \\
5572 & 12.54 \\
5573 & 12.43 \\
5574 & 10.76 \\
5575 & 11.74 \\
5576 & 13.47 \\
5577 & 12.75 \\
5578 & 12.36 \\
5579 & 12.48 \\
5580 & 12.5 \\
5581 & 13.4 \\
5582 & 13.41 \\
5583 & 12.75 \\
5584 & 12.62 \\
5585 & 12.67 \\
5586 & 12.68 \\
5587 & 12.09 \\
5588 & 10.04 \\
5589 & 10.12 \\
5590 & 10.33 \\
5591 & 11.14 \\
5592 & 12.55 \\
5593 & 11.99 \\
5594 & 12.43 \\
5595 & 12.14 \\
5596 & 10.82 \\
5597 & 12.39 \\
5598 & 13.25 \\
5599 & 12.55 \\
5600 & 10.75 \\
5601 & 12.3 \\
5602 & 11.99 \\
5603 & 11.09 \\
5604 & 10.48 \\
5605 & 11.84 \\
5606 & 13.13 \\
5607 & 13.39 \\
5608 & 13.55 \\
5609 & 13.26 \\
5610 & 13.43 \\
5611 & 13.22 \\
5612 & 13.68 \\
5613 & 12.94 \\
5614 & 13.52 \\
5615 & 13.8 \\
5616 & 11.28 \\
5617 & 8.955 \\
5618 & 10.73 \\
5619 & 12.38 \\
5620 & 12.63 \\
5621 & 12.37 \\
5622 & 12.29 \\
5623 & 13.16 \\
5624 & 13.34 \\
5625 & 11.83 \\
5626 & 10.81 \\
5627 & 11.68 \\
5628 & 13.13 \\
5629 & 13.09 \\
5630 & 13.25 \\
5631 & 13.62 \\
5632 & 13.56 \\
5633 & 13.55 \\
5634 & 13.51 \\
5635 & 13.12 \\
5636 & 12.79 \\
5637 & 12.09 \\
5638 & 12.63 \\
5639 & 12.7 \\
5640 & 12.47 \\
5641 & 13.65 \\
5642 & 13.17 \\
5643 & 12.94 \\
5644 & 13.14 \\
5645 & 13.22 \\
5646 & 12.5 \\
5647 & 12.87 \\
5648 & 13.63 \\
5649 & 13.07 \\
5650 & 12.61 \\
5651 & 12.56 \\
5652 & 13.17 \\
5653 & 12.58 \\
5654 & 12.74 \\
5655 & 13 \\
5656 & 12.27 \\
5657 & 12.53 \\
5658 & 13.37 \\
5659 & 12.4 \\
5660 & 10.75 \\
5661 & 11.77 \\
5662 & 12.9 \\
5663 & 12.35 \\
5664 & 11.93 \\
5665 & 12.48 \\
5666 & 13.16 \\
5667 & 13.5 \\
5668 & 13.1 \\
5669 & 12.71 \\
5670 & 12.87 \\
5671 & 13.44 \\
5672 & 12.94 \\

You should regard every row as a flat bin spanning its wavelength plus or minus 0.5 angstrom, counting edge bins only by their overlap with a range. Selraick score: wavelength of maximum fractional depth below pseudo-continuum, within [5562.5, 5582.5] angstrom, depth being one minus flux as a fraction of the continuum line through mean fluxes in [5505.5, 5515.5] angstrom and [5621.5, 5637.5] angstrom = 5574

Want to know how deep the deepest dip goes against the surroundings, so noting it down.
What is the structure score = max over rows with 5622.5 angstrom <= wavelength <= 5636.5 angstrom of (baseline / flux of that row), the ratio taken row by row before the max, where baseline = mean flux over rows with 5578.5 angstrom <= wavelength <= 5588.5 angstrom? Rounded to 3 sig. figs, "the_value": 1.15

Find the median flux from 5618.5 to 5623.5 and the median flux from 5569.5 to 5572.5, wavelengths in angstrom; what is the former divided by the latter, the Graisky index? 0.99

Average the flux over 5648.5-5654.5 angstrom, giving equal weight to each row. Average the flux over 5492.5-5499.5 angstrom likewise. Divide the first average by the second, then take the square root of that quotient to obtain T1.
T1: 0.997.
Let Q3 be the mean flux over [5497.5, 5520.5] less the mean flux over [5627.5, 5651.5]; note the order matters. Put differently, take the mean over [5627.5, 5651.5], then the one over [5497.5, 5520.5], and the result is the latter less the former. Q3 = -0.5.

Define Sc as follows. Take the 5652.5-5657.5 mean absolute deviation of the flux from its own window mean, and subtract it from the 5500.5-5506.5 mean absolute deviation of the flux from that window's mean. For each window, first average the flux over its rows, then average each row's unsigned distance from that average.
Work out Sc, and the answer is 0.1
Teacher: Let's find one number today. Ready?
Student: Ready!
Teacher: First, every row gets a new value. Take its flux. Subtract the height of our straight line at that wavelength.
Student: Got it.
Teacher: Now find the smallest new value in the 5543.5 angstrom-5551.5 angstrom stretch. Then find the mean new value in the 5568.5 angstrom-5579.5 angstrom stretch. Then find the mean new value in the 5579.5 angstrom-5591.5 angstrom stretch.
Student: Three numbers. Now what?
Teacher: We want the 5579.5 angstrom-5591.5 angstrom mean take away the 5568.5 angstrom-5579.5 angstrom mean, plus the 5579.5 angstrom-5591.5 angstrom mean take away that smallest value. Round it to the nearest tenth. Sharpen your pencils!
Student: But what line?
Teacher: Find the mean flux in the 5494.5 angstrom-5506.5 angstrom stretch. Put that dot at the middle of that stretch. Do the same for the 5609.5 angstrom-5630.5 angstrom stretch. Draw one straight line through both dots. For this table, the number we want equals -0.7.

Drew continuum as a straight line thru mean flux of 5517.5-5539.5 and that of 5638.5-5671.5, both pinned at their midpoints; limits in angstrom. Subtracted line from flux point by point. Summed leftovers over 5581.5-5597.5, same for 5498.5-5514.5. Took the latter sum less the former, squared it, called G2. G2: 132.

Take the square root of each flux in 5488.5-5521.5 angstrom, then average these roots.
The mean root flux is 3.55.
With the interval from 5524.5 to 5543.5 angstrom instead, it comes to 3.55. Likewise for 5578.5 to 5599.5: 3.48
